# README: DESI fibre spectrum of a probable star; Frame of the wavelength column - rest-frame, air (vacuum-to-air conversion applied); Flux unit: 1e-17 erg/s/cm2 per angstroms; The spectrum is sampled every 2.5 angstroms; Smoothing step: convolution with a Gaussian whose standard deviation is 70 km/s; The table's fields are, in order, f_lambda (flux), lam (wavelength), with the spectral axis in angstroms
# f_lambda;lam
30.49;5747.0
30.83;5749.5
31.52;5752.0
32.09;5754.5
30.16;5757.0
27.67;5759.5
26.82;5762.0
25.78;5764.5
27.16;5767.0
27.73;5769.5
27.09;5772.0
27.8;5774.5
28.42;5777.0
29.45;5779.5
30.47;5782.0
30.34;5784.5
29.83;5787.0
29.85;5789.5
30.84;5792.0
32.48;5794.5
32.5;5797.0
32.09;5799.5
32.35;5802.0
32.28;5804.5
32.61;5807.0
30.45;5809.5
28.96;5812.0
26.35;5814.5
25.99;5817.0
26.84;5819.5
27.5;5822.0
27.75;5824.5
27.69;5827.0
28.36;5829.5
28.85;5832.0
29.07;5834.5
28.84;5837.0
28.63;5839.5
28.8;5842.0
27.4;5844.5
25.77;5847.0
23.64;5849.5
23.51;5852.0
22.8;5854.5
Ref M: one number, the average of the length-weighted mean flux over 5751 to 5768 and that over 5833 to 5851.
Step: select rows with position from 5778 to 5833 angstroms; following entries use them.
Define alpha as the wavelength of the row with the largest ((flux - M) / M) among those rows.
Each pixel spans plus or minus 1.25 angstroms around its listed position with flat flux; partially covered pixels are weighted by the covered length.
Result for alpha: 5807.0 angstroms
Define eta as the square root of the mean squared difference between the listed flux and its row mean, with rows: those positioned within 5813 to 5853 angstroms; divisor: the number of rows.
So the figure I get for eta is 1.70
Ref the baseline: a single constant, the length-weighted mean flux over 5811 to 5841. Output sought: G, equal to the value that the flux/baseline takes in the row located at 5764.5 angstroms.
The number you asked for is 0.92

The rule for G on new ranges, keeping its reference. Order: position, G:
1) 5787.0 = 1.07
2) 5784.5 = 1.09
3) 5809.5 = 1.09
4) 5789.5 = 1.07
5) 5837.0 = 1.03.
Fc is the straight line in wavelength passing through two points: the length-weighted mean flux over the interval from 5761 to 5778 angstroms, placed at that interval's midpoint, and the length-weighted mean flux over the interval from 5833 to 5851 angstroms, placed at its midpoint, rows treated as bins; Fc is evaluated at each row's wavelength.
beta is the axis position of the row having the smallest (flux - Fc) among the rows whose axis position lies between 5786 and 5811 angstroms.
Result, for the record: 5787.0 angstroms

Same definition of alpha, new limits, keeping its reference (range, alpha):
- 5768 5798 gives 5797.0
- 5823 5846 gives 5834.5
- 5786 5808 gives 5807.0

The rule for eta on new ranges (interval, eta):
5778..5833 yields 2.08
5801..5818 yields 2.62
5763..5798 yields 1.95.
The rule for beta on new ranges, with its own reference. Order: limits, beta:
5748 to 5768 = 5764.5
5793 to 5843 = 5817.0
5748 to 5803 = 5764.5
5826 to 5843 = 5827.0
